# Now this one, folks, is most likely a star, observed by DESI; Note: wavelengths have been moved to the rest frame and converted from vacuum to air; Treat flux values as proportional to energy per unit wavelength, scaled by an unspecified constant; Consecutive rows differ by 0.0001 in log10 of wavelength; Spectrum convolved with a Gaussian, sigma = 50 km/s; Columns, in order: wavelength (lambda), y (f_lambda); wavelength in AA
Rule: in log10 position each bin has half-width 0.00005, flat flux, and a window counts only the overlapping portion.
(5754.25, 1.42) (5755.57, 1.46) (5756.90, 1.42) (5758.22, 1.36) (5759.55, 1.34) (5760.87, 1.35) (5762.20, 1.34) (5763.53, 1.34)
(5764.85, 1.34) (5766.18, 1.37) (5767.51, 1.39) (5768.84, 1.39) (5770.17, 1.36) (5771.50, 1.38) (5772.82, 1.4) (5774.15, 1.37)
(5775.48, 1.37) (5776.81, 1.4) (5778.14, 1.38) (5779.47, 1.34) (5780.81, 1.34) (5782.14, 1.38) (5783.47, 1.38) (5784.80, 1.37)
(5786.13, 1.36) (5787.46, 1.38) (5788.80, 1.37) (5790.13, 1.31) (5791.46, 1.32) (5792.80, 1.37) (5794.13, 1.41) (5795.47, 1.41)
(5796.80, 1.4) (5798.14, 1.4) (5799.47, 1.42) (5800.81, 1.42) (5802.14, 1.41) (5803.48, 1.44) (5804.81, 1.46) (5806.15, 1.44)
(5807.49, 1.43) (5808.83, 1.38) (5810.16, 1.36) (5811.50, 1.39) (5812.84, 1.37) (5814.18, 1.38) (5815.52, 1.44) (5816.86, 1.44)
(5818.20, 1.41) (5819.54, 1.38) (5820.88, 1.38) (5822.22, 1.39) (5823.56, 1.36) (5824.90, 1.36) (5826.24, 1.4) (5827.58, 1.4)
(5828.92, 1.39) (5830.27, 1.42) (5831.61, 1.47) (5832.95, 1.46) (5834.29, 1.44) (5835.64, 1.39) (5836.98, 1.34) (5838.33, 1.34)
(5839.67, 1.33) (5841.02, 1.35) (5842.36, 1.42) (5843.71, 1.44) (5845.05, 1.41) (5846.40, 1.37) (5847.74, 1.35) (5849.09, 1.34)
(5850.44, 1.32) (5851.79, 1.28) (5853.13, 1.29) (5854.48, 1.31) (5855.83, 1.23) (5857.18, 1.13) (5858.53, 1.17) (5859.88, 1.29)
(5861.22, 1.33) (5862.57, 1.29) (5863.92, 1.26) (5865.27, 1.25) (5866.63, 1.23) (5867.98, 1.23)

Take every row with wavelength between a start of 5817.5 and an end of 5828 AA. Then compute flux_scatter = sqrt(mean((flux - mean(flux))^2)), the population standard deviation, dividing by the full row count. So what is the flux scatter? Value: 0.017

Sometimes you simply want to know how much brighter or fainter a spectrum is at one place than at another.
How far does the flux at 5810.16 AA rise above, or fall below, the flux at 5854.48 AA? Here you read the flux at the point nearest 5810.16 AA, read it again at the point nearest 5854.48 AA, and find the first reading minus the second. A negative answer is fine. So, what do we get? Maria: 0.050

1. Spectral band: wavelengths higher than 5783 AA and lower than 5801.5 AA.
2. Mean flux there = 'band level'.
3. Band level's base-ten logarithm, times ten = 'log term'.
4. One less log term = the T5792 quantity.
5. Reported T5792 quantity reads -0.40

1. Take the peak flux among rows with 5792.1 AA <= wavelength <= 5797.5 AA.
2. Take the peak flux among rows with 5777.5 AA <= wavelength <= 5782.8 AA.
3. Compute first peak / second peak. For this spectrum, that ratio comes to 1.02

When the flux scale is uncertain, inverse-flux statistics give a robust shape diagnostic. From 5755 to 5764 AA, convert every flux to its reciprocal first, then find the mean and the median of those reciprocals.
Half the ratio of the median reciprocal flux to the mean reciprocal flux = 0.5080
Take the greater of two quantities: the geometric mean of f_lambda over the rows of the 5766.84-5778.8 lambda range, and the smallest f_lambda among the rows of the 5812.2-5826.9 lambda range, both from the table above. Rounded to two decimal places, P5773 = 1.38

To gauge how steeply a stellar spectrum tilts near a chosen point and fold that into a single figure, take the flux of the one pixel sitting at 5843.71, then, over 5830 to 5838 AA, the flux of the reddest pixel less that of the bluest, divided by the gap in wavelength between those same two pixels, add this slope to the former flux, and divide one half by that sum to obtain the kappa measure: 0.350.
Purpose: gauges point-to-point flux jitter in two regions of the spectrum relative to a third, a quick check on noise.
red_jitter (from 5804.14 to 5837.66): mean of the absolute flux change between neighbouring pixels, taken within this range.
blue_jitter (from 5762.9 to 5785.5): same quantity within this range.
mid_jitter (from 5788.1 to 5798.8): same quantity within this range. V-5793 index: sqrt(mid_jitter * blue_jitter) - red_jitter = -0.003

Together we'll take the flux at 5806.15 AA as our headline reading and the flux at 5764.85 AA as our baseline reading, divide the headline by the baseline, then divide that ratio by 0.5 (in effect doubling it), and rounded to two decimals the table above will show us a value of 2.15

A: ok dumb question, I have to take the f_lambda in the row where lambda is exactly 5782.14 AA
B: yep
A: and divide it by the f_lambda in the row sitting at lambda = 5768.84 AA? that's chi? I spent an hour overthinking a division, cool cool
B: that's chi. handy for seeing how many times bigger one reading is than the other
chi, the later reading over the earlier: 0.99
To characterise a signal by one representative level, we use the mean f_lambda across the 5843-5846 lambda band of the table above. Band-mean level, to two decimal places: 1.42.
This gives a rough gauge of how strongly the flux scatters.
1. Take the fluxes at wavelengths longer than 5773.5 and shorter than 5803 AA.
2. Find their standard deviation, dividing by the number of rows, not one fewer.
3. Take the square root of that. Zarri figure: 0.17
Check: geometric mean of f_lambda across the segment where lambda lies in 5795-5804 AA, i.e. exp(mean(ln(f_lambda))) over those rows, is 1.41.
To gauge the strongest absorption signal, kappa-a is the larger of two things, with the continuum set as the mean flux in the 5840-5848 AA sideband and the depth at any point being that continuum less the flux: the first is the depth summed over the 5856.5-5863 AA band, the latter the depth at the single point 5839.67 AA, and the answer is 0.74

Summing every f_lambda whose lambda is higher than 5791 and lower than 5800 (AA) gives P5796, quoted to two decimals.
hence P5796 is 9.73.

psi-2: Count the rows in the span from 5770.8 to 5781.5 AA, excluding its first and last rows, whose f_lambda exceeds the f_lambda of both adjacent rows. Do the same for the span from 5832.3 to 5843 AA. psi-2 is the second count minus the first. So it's -2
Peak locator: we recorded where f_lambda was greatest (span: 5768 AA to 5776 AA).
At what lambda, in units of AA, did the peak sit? 5772.82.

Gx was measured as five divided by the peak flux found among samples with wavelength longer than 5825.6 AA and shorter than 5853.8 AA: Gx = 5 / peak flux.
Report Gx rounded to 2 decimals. 3.40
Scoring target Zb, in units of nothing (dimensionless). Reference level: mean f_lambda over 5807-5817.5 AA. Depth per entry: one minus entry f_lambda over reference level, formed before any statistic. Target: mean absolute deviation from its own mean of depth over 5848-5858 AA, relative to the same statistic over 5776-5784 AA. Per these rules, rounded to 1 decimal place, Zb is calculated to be 2.6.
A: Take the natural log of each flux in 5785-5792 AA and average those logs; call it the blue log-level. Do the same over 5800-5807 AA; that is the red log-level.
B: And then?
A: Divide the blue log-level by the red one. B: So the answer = 0.83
